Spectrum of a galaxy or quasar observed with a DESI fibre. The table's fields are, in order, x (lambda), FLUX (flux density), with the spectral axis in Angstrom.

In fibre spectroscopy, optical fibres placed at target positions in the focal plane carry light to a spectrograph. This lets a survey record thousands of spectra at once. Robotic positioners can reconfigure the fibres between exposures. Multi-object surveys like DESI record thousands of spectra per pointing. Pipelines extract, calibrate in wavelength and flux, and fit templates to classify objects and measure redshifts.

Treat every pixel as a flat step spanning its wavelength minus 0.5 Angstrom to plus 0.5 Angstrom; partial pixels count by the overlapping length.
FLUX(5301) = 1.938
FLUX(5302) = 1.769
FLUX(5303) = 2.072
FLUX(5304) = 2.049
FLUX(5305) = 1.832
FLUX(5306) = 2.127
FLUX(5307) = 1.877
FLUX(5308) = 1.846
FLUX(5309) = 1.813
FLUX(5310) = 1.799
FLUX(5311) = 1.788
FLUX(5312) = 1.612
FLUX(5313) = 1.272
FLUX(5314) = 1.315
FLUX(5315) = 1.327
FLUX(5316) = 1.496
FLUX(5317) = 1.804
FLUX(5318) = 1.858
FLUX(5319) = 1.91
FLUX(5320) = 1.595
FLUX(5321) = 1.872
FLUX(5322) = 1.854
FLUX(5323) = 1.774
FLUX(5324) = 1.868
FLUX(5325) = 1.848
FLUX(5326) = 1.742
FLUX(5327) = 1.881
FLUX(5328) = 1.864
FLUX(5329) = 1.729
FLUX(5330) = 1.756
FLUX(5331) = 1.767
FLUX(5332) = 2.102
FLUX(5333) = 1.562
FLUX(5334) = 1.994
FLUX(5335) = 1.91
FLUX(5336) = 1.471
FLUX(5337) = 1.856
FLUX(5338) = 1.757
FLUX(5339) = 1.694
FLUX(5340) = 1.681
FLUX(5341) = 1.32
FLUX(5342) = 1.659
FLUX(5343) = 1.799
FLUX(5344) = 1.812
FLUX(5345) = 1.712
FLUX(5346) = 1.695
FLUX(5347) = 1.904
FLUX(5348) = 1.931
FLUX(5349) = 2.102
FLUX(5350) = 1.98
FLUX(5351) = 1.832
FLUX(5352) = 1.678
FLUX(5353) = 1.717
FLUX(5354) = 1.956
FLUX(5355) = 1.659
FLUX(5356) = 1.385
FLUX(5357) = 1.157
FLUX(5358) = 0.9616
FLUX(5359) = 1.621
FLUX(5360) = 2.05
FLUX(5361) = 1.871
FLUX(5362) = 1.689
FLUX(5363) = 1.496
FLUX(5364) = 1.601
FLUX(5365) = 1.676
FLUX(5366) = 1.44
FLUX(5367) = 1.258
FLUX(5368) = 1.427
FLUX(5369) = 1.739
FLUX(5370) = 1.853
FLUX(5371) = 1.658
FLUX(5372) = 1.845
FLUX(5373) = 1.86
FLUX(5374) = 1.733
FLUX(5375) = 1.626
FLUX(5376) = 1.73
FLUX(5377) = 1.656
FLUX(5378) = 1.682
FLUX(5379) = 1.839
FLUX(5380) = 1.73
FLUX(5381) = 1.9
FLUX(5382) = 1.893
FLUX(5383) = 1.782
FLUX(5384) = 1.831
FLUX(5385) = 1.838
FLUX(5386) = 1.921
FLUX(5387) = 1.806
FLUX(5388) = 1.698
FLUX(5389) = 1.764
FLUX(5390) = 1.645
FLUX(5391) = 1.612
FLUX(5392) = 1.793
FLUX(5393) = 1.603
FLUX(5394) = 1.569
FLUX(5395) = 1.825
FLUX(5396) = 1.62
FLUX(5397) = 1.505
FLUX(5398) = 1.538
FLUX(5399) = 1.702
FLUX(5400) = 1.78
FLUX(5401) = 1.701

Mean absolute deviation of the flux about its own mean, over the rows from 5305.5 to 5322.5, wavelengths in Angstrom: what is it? 0.20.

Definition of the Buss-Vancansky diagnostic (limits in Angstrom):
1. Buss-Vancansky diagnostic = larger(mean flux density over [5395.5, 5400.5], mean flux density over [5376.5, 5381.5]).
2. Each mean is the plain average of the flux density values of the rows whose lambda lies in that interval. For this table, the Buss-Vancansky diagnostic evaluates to 1.76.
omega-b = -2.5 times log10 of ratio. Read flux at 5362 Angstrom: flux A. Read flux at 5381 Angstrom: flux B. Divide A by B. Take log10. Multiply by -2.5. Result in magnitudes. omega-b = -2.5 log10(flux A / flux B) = 0.13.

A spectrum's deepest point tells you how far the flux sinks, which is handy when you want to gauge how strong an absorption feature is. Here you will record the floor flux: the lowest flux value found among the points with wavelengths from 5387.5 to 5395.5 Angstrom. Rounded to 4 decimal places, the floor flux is 1.5690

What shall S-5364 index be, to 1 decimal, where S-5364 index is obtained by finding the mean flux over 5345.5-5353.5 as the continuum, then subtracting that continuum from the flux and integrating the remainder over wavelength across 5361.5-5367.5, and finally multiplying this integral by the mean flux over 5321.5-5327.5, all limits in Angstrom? -3.6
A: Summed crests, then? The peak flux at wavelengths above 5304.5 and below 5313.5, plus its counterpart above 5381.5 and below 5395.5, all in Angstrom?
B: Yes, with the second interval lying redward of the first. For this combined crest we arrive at 4.05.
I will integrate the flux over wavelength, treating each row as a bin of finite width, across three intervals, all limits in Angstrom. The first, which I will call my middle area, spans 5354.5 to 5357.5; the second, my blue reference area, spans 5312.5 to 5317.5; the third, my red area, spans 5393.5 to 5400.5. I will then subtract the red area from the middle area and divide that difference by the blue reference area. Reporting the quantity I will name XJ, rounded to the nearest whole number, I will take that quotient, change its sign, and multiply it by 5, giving 5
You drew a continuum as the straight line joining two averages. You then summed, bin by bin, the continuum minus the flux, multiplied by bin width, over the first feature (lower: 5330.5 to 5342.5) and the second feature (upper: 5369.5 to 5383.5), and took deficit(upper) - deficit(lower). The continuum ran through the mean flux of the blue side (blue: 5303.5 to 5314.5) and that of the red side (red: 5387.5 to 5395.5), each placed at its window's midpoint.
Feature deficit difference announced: -1.0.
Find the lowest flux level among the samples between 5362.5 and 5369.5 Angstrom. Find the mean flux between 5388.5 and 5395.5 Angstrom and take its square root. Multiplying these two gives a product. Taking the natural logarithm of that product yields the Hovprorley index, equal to 0.49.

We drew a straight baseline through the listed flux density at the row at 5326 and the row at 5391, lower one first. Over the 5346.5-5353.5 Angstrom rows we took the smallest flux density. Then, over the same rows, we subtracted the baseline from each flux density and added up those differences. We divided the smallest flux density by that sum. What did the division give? 1.3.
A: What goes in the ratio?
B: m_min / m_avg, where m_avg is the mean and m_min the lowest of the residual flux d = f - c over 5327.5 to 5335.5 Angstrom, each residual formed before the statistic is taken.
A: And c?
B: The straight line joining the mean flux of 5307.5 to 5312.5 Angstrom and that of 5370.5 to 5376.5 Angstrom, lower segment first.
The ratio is -2.7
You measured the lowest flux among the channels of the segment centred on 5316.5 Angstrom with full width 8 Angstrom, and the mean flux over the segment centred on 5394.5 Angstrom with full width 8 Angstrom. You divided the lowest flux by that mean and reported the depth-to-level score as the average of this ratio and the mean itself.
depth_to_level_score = 1.21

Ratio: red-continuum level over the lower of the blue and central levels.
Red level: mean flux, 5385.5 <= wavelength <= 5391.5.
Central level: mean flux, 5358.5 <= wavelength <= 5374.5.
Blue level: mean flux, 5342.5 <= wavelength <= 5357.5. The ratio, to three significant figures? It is 1.04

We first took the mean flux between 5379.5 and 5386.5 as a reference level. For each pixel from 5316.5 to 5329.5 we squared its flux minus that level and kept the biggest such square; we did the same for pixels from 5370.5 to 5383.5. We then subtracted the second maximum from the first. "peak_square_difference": 0.01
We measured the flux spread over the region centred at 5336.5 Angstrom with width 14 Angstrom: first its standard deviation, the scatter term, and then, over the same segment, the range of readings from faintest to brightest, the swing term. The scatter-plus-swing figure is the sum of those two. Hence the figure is 1.0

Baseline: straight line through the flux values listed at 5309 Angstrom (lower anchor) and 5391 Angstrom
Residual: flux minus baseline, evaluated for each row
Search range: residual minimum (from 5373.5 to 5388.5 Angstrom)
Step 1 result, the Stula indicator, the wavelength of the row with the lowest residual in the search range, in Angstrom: 5375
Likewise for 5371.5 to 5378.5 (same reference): 5375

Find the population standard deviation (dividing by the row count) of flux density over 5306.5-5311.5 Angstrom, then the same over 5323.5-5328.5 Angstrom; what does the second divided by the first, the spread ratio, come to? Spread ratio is 1.5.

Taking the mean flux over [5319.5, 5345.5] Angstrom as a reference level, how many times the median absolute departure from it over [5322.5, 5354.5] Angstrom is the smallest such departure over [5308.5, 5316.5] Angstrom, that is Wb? 0.26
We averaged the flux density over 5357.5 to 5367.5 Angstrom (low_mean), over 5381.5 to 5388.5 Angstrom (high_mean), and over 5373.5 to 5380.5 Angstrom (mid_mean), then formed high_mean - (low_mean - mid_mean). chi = 1.97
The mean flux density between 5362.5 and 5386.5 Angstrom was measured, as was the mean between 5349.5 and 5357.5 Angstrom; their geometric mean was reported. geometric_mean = 1.690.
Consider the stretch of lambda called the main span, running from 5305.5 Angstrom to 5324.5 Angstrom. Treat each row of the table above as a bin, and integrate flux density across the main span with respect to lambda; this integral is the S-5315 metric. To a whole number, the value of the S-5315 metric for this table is 33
